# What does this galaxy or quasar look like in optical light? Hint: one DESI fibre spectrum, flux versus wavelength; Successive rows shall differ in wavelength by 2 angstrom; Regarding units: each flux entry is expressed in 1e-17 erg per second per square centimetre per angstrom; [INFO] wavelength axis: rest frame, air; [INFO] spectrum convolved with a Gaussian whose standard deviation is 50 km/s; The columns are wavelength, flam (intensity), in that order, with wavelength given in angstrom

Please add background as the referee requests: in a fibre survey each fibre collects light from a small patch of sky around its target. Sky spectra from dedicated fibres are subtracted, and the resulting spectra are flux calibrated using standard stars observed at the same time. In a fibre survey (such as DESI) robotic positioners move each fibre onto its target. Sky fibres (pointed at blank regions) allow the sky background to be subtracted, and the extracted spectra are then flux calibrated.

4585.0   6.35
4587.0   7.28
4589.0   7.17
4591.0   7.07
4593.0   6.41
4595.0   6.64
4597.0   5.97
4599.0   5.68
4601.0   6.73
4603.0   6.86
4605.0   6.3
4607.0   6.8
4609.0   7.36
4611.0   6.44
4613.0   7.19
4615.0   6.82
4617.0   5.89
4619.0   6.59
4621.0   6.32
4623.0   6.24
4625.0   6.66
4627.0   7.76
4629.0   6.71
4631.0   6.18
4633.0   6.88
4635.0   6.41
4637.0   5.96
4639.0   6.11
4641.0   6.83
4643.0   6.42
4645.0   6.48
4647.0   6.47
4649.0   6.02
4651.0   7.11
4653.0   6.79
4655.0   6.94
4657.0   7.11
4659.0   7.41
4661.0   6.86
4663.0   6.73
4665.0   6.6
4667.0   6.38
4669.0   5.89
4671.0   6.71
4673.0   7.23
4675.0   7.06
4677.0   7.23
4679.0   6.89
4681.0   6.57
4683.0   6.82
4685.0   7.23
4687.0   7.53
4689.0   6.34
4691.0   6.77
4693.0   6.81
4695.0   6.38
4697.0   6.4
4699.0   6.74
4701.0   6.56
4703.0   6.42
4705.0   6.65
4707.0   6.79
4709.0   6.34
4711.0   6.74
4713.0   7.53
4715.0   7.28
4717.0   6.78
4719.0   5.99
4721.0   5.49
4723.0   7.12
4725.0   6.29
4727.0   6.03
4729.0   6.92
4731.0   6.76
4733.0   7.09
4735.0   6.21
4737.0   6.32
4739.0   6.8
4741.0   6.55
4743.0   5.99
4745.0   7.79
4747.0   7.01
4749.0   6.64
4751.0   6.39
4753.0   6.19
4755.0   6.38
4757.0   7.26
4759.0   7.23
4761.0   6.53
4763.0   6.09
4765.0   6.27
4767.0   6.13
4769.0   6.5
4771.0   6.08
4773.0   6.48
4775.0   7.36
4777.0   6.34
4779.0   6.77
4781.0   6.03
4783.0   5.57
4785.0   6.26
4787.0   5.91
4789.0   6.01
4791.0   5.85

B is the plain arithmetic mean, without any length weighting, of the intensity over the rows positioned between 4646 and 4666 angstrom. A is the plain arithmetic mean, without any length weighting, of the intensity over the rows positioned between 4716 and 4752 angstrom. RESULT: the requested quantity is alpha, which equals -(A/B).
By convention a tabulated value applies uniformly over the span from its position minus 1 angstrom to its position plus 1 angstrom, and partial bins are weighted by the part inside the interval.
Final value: -0.96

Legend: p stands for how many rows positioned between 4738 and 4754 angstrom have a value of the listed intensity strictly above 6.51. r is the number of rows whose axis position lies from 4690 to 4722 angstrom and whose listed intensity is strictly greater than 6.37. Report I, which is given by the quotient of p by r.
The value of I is 0.38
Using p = 5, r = 13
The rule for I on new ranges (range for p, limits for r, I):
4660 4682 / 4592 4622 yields 0.90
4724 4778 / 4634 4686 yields 0.55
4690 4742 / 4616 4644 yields 2.00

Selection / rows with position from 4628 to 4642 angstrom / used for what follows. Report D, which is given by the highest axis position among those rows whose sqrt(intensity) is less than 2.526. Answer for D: 4639.0 angstrom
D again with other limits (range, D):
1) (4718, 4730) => 4727.0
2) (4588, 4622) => 4621.0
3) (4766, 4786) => 4785.0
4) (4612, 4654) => 4649.0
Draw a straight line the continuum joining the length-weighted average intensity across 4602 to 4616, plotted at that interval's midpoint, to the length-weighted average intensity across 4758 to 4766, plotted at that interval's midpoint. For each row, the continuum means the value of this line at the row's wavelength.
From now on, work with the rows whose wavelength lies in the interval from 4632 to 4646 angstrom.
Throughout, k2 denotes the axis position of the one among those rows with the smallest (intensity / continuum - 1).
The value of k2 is 4637.0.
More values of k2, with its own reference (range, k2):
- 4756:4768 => 4763.0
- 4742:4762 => 4743.0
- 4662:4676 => 4669.0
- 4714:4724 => 4721.0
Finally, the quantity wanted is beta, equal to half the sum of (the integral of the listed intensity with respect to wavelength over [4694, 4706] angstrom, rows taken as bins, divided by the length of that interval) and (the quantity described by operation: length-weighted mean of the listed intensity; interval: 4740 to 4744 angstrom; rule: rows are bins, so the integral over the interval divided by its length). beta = 6.40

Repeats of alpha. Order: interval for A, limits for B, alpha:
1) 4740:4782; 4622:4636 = -0.98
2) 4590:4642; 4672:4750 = -0.98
